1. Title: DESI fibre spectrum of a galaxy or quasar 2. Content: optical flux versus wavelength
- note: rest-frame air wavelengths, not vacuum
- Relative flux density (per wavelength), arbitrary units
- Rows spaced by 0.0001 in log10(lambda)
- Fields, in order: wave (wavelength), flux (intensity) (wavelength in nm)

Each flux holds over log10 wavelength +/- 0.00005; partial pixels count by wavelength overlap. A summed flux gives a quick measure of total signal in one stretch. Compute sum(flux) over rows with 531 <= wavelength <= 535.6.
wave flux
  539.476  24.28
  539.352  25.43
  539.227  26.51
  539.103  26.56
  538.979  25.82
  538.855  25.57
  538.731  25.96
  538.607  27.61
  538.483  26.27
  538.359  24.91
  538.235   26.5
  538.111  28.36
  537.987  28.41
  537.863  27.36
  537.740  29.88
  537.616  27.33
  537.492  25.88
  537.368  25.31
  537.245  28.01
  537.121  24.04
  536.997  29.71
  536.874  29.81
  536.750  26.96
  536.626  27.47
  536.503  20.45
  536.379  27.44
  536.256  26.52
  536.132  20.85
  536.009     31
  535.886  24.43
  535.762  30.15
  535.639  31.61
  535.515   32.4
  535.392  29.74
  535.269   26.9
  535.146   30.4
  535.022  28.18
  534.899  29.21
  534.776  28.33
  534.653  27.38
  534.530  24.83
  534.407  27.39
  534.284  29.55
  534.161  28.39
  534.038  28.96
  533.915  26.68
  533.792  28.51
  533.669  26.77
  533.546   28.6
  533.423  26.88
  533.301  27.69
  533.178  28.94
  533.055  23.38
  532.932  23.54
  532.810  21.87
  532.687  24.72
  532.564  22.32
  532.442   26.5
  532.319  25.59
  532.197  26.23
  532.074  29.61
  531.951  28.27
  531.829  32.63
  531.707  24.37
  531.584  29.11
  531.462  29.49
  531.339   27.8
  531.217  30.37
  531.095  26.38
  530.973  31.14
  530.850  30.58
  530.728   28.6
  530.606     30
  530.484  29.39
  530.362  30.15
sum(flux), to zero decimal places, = 1018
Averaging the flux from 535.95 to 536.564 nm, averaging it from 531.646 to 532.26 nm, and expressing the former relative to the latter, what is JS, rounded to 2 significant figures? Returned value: 0.89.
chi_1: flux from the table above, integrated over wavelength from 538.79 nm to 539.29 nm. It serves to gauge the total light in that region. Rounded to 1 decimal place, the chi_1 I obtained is 13.0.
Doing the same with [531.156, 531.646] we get 14.3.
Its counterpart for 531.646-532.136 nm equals 14.1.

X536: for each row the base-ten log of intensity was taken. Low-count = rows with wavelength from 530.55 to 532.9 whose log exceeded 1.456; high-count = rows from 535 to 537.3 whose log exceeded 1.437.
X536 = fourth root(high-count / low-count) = 1.07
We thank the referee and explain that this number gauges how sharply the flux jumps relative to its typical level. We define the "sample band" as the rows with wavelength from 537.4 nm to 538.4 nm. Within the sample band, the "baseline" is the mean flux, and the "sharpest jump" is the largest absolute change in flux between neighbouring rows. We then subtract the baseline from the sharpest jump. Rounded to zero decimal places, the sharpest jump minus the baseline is -25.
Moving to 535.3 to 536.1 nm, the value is -23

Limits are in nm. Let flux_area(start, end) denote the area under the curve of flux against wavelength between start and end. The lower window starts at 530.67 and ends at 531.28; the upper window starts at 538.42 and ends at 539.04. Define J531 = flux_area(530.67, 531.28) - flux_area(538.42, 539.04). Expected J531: 1.7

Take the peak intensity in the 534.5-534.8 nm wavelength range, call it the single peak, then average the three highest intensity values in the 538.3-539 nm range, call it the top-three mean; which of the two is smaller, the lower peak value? 26.6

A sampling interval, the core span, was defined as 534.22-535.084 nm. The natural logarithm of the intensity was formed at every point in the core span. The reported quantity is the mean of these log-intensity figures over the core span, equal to 3.33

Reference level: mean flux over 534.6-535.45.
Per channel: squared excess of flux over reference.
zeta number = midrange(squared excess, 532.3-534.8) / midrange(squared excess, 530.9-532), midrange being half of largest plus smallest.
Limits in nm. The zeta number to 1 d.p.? 2.5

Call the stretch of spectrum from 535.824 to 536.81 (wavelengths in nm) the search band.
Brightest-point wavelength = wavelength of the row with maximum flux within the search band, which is 536.009 nm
